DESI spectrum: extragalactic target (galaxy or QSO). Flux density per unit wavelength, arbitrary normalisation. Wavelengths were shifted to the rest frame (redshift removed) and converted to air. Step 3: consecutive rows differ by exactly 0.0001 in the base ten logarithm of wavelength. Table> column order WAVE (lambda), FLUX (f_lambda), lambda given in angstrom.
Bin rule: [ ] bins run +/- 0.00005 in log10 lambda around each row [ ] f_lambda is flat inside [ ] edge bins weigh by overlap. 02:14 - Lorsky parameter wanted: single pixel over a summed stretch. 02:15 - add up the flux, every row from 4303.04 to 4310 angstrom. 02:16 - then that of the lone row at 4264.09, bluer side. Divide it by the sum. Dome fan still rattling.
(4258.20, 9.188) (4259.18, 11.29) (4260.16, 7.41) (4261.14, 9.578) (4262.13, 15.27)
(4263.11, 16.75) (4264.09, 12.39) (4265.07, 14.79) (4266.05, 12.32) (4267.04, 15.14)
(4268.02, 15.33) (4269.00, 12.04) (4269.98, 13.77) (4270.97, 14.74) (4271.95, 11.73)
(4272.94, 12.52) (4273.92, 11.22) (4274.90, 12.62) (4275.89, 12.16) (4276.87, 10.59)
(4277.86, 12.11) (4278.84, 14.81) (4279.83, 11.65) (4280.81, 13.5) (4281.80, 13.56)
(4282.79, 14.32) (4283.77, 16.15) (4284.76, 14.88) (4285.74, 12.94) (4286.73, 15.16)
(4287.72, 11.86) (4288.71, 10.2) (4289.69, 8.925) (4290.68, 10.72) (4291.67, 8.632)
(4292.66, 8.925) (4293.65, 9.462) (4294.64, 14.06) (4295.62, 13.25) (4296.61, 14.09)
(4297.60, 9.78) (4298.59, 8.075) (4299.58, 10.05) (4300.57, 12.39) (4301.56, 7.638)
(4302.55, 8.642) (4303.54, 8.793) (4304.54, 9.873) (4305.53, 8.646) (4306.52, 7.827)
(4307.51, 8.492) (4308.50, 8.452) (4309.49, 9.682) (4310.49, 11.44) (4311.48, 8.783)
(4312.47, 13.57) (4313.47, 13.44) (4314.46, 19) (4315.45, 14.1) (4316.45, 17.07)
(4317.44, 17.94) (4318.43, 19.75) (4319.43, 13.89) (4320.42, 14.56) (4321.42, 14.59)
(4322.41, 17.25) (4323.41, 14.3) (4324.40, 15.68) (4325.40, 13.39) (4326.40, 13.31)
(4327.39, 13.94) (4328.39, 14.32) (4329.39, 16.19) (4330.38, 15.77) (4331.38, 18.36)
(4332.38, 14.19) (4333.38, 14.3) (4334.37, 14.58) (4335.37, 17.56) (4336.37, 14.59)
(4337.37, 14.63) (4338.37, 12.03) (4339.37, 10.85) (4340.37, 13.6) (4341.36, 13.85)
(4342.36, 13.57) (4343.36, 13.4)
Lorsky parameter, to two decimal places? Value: 0.20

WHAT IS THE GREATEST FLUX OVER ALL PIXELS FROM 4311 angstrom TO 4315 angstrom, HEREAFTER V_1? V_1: 19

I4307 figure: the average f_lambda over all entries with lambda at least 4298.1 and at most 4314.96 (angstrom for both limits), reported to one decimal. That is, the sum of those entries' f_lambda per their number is 10.3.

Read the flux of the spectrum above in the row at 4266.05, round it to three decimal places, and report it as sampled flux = 12.320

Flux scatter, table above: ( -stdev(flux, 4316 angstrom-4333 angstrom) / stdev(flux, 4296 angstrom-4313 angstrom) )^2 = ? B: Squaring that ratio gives 0.9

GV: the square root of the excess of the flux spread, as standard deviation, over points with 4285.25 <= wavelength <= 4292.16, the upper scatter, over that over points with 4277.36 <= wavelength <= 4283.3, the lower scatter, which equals 1.0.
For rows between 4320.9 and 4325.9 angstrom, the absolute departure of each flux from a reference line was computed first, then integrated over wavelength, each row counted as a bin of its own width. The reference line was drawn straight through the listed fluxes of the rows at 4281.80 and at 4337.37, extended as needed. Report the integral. 5.5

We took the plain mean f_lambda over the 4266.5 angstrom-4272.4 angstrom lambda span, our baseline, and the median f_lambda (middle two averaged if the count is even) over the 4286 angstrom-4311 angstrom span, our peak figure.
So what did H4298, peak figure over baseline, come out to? 0.70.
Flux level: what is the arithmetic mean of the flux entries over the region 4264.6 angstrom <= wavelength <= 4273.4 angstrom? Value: 13.6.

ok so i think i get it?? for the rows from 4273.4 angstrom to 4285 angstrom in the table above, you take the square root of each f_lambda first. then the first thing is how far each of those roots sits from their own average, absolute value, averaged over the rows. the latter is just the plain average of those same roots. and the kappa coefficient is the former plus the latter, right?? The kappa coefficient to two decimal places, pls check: 3.81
